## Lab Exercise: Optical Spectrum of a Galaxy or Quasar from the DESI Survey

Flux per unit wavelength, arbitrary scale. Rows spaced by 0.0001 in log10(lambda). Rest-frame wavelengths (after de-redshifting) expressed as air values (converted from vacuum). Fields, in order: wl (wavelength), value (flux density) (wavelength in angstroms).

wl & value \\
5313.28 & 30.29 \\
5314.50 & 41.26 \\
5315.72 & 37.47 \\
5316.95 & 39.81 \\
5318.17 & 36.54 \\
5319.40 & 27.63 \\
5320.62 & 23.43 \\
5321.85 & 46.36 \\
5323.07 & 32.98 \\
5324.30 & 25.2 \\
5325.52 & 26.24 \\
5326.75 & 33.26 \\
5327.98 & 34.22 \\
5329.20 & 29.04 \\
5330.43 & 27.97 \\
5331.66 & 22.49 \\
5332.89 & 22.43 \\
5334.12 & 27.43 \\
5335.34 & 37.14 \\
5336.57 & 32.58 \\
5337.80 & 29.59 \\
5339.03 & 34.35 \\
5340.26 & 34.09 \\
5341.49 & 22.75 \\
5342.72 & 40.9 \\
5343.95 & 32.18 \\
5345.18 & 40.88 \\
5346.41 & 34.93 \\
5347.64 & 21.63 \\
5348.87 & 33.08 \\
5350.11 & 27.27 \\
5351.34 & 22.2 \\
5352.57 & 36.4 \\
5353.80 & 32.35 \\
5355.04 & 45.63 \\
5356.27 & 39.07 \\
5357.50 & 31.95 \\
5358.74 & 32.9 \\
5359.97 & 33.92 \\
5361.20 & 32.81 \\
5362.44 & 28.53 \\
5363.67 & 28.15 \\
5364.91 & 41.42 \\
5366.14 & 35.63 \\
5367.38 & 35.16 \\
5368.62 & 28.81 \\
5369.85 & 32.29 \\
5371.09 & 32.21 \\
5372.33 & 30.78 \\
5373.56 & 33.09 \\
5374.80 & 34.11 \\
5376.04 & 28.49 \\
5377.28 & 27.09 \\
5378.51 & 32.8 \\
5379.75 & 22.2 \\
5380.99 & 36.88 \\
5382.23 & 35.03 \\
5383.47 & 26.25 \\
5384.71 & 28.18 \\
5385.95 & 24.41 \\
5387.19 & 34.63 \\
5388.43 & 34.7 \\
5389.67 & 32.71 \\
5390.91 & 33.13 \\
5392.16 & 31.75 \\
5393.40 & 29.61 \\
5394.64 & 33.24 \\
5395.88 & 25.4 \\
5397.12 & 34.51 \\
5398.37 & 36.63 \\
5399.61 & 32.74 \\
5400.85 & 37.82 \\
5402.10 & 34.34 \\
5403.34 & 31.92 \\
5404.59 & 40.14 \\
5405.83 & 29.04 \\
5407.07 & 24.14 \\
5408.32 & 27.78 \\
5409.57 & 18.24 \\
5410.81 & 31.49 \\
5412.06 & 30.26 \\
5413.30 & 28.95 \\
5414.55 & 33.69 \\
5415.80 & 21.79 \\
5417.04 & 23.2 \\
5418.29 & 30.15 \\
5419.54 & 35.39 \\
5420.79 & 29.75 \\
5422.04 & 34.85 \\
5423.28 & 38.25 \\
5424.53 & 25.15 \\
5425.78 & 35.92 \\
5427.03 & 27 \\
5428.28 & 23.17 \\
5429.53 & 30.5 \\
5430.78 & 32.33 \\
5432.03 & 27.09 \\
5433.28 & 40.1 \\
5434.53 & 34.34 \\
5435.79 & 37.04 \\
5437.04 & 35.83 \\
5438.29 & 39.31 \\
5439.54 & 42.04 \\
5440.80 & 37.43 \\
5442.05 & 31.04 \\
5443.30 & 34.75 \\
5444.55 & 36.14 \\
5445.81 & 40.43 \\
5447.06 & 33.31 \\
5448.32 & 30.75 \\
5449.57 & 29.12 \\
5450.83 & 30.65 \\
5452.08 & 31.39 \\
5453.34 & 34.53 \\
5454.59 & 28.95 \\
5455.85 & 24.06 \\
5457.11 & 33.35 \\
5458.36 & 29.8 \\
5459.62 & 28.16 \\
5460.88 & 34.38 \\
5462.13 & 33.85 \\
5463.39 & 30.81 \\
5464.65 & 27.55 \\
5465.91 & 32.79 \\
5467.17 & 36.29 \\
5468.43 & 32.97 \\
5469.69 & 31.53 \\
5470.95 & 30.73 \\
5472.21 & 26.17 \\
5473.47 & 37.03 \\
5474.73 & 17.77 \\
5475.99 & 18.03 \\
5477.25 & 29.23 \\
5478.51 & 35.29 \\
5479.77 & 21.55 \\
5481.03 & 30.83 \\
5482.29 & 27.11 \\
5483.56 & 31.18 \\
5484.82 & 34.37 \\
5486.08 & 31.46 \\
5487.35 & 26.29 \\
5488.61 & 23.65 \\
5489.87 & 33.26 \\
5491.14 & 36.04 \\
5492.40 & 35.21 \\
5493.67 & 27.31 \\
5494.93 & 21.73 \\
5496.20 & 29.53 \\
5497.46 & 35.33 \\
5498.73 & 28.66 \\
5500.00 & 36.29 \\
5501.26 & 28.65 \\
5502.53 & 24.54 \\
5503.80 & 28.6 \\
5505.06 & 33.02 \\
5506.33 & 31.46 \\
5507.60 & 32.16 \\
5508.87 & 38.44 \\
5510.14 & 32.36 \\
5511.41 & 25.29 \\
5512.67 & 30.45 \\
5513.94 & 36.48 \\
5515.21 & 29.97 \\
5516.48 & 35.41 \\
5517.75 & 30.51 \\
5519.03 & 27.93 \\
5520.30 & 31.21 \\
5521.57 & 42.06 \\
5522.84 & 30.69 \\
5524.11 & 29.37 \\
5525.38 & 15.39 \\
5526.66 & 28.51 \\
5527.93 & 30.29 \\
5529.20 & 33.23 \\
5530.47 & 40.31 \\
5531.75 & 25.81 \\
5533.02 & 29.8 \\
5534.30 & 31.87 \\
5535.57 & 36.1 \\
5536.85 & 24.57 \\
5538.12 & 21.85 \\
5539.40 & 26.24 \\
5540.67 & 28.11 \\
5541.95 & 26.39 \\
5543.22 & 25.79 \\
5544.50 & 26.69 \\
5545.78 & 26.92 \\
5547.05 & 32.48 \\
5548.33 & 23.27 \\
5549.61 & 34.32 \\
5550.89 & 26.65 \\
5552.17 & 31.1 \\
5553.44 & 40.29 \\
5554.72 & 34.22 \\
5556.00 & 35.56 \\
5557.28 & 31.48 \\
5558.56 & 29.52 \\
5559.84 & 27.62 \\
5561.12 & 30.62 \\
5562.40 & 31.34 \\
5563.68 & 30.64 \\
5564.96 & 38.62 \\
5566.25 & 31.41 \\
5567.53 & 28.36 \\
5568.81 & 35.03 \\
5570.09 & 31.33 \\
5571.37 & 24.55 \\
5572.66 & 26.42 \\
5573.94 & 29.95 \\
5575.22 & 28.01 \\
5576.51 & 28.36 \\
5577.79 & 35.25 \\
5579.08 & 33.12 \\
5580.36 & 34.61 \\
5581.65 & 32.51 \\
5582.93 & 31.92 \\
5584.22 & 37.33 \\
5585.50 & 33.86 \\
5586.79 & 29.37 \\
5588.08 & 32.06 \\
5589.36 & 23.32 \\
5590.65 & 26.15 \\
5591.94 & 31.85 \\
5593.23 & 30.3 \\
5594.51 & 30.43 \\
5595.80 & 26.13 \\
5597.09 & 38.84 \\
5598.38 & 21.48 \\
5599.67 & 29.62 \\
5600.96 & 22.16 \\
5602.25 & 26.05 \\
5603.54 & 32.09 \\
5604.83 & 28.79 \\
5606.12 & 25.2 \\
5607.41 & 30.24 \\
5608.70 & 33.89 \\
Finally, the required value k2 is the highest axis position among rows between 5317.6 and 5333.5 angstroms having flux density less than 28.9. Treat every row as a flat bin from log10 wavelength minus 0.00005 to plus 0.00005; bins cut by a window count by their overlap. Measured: 5332.89 angstroms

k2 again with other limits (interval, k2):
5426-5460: 5459.62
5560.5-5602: 5600.96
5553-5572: 5571.37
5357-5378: 5377.28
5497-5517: 5511.41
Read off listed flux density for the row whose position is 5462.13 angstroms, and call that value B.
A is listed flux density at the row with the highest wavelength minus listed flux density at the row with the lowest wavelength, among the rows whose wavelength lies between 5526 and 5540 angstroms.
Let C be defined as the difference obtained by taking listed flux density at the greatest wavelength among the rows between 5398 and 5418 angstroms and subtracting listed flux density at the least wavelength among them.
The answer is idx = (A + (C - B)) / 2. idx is -25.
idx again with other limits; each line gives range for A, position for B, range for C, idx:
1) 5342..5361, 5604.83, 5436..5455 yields -21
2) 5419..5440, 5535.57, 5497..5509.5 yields -13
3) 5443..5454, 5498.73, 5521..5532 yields -23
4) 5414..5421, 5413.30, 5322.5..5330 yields -18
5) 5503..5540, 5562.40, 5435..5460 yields -21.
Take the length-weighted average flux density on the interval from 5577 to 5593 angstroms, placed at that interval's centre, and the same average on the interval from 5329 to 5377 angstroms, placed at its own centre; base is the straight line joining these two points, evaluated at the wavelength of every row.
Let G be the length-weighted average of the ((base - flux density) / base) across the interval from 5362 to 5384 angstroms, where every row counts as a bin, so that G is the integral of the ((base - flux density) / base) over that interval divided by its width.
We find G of 0.01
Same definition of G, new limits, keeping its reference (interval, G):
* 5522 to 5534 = 0.07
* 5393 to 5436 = 0.03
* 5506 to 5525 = -0.01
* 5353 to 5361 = -0.12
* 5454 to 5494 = 0.06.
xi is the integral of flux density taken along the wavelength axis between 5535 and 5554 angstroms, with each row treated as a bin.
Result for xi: 544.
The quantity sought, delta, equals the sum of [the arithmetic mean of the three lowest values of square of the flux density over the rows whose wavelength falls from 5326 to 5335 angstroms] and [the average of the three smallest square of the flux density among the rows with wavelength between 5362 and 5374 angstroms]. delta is 1399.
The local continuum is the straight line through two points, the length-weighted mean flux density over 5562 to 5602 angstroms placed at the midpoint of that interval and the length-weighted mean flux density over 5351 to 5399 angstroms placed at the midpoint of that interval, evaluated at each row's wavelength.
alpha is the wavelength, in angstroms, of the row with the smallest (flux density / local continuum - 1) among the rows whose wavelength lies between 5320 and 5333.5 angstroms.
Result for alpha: 5332.89 angstroms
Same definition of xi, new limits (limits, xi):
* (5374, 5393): 586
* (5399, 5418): 564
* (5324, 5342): 529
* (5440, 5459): 617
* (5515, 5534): 584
